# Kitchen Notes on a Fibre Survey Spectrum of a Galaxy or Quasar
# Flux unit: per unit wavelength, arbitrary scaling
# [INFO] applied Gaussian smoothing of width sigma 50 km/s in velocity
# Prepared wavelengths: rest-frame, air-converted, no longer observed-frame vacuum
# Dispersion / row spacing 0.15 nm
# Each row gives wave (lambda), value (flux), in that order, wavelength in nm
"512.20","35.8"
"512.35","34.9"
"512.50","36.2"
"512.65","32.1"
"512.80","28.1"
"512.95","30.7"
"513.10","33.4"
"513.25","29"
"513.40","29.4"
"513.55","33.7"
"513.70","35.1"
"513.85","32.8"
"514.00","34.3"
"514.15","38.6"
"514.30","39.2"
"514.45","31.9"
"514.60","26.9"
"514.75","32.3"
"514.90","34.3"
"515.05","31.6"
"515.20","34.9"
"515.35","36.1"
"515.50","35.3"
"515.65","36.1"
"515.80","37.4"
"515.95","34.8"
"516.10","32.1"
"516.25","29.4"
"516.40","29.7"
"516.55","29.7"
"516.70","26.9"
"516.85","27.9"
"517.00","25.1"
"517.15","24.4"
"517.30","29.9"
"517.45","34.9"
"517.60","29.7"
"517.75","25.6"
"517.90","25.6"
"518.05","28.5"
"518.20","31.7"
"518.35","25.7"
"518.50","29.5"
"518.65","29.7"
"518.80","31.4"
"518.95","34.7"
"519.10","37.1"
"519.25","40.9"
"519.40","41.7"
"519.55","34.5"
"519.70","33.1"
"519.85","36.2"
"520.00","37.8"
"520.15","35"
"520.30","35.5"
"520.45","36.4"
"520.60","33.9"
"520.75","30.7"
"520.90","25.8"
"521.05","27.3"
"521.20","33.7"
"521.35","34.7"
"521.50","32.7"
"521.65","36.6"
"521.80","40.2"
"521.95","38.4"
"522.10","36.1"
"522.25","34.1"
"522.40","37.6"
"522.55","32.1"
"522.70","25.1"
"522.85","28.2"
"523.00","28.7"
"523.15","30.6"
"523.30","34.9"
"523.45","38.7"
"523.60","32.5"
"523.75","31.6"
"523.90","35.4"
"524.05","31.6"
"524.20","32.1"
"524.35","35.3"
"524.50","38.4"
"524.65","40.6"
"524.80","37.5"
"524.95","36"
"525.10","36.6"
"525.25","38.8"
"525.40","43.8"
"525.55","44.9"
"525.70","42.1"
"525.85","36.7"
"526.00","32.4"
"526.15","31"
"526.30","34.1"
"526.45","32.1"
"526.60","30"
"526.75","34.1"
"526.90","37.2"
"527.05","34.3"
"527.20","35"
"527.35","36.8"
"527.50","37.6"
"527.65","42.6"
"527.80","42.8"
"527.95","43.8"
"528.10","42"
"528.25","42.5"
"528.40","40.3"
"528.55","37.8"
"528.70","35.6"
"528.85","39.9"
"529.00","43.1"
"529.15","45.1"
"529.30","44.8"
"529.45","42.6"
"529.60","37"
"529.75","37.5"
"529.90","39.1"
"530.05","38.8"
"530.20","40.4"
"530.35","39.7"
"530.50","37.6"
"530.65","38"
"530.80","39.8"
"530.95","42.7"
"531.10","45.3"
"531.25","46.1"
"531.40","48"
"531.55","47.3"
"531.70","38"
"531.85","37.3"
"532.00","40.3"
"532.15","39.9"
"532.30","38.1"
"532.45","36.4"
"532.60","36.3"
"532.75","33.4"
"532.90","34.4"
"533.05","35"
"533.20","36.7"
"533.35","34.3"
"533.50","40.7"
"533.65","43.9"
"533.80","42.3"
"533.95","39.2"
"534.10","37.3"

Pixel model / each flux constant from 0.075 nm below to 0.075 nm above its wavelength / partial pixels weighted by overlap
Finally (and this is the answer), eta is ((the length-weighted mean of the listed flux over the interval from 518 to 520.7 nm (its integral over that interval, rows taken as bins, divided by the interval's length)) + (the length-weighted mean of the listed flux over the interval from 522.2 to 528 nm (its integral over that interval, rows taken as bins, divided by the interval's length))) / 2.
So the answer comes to 34.8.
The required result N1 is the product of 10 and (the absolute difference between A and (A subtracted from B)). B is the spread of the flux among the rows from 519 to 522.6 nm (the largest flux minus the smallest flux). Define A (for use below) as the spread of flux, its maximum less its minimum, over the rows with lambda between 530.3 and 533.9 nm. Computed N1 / 133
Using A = 14.6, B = 15.9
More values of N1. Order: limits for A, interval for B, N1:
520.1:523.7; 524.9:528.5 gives 153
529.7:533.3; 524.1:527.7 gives 143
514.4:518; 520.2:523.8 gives 109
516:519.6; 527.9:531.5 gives 222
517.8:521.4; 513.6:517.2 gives 174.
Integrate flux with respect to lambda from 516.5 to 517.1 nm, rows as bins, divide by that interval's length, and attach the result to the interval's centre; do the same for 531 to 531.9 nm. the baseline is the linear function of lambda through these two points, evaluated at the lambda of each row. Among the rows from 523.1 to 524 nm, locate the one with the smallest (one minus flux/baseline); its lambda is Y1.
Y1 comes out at 523.45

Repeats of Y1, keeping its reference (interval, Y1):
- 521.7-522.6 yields 521.80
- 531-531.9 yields 531.40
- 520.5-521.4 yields 520.60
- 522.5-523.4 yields 523.30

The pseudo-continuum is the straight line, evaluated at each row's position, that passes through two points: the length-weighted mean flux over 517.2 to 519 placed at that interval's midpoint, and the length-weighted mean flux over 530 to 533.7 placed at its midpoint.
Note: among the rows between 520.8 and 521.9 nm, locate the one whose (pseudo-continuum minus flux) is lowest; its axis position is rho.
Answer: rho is 521.80 nm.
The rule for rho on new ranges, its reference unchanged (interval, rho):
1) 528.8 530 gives 529.15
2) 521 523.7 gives 521.80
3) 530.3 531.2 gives 531.10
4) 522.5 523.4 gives 523.30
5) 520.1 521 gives 520.45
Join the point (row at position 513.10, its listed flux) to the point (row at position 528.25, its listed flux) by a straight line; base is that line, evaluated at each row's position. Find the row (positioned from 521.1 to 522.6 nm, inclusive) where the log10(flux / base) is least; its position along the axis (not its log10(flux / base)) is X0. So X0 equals 522.55 nm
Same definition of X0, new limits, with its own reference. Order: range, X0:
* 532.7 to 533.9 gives 532.75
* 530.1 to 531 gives 530.50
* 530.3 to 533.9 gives 532.75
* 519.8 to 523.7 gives 522.70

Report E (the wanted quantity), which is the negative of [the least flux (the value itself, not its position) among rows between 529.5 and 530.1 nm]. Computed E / -37.0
